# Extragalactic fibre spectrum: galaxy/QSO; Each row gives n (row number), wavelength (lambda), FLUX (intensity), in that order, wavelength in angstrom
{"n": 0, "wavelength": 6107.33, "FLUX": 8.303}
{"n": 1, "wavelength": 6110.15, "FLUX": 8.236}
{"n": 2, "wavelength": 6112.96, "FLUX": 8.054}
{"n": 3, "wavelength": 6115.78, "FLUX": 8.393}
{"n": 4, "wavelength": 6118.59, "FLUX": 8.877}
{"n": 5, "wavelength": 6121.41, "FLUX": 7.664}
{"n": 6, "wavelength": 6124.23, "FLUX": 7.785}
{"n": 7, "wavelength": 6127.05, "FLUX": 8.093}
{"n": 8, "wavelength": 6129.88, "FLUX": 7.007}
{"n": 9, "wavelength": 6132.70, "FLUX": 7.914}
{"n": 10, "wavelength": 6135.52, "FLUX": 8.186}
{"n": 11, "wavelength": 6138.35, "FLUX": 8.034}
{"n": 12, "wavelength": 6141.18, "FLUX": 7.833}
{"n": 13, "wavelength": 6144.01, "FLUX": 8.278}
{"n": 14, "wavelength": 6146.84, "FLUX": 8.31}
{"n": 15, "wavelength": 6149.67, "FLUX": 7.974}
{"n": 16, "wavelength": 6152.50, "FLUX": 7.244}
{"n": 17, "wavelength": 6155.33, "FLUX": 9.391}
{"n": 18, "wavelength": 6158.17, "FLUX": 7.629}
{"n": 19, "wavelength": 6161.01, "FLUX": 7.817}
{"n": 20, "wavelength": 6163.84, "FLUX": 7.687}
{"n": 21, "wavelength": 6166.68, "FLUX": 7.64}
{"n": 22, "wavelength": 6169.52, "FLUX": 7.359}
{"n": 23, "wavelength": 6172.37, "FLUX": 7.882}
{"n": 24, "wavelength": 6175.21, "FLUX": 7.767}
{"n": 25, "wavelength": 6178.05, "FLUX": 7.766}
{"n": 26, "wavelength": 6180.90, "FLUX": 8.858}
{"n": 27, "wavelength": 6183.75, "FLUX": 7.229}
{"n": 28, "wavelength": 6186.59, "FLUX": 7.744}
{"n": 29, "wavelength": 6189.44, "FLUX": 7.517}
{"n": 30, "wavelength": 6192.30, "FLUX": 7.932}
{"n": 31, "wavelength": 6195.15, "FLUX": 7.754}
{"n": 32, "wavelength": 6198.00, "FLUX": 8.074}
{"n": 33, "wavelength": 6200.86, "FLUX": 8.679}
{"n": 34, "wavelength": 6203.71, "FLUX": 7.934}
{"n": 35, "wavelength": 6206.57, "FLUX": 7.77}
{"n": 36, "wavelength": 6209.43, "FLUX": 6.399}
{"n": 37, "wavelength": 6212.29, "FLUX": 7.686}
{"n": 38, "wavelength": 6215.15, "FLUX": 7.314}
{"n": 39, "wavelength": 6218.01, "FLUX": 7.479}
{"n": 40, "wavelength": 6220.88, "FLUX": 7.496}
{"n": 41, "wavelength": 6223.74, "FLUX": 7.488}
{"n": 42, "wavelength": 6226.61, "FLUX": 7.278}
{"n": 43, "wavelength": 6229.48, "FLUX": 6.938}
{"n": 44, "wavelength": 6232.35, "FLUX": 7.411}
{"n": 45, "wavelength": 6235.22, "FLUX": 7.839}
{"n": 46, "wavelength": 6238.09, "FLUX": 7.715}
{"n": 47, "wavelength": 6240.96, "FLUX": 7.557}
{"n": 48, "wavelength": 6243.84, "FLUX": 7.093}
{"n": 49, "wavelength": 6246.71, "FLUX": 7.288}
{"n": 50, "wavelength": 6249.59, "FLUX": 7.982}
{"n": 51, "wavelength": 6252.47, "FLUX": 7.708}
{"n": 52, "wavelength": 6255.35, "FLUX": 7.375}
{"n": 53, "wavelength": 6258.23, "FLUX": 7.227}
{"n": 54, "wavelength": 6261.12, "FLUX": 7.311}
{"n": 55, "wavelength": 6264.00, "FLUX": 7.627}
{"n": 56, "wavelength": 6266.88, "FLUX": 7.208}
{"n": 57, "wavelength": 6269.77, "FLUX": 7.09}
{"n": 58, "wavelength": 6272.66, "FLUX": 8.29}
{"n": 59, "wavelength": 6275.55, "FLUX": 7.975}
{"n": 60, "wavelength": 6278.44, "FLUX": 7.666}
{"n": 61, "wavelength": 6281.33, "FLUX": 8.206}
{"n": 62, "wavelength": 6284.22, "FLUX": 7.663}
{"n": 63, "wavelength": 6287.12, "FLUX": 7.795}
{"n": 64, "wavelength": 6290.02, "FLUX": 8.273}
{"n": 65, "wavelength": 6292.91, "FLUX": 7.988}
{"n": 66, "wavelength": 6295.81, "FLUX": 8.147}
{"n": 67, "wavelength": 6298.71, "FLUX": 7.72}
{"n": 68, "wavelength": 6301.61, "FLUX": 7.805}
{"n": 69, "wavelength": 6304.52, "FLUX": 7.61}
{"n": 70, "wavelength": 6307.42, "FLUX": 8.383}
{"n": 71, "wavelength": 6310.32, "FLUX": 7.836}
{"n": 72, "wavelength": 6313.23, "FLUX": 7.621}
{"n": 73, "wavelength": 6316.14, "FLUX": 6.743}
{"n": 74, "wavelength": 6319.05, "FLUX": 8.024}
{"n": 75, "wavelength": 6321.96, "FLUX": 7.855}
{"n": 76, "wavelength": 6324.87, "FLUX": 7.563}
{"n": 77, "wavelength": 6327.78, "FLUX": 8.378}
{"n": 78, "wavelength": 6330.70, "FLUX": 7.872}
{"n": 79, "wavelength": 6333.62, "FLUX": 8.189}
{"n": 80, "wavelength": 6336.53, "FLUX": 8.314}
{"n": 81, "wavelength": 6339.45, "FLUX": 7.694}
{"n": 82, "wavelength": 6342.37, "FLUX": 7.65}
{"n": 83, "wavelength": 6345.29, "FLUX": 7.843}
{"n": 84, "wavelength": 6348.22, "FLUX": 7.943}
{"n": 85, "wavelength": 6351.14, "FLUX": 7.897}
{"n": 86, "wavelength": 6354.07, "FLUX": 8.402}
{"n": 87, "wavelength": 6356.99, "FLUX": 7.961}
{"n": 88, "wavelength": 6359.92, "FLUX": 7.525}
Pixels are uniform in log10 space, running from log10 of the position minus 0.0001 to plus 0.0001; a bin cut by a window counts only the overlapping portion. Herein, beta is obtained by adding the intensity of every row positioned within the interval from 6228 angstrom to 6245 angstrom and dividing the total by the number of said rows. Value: 7.43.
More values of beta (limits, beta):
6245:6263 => 7.48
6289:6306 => 7.92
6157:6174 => 7.67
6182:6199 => 7.71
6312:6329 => 7.70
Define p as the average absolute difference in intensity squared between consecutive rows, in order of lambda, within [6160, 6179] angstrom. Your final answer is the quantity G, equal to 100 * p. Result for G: 279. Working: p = 2.8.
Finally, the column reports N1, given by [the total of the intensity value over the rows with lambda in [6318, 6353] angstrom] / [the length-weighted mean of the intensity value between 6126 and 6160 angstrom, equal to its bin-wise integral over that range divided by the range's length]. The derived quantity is 11.9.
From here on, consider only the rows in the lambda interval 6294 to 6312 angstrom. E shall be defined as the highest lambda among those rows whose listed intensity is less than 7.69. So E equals 6304.52 angstrom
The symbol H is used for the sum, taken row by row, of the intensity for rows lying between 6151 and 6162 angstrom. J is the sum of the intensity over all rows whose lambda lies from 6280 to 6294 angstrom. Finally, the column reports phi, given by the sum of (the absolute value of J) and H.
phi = 72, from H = 32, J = 40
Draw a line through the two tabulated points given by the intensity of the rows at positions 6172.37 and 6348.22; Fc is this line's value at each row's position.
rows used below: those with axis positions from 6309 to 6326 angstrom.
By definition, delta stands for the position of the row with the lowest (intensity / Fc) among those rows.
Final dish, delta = 6316.14 angstrom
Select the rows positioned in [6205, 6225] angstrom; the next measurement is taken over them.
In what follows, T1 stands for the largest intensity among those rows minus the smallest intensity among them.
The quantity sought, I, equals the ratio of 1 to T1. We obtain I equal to 0.7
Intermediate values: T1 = 1.4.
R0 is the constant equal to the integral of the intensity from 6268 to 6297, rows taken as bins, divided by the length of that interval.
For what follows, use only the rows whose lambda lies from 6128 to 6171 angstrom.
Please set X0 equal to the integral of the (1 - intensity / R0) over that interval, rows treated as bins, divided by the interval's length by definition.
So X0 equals 0.001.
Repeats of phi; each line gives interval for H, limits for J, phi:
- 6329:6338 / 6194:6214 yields 79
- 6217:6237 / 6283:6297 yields 92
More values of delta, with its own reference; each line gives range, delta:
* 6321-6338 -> 6324.87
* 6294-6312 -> 6304.52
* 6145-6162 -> 6152.50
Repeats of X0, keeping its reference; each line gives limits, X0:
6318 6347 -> -0.005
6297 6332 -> 0.014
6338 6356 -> -0.001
